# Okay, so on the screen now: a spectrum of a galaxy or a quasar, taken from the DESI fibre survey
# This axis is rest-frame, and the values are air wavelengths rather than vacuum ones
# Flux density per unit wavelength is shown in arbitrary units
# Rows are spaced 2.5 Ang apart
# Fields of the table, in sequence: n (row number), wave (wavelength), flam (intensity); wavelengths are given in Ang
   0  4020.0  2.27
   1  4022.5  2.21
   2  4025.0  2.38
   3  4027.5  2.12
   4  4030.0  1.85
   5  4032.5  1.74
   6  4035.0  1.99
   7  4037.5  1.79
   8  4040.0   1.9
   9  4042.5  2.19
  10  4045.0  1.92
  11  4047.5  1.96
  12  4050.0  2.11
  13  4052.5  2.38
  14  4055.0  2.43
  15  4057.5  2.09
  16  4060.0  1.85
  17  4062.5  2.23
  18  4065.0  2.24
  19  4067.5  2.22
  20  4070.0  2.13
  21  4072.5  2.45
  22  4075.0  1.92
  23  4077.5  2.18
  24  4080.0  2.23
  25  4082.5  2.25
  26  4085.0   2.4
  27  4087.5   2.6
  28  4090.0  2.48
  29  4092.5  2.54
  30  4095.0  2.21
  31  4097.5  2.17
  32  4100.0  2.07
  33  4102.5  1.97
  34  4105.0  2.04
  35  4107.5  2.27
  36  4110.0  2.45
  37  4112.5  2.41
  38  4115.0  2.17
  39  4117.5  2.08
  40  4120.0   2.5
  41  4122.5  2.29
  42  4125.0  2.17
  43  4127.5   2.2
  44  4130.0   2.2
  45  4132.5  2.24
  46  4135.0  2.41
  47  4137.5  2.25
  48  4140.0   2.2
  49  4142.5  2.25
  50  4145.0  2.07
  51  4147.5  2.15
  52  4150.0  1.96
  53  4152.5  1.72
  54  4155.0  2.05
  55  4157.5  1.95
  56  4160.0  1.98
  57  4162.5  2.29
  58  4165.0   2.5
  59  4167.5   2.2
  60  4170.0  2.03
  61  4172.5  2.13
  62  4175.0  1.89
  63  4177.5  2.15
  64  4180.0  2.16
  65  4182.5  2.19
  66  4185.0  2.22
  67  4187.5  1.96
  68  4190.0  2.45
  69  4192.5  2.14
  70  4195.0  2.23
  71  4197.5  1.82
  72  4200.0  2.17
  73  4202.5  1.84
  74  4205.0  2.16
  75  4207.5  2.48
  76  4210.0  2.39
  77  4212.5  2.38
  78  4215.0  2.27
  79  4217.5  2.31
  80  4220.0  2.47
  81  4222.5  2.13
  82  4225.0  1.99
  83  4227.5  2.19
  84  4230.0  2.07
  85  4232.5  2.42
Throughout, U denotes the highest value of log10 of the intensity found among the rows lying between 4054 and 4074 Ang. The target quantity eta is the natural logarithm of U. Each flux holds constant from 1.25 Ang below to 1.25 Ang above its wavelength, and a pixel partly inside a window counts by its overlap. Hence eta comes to -0.94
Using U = 0.389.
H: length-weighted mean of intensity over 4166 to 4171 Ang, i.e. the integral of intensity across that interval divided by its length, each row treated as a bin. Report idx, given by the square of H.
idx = 4.6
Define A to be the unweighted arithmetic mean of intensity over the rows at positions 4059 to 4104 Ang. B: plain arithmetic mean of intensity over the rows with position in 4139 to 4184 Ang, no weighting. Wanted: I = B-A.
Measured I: -0.13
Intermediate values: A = 2.23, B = 2.10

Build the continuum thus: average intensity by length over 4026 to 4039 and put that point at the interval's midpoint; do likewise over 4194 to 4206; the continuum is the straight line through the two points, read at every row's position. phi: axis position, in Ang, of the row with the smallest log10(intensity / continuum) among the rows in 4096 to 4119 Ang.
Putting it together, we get 4102.5 Ang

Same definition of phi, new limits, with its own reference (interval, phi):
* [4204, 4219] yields 4205.0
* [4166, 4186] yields 4175.0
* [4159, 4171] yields 4160.0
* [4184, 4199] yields 4197.5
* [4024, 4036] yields 4032.5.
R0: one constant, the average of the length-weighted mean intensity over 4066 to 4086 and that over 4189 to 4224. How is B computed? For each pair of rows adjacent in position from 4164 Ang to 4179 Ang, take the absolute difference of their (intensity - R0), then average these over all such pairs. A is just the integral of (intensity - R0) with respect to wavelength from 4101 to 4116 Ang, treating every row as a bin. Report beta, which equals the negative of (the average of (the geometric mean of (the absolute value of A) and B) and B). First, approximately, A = -0.1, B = 0.21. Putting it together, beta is -0.19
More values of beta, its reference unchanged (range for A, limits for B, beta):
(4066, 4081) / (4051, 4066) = -0.27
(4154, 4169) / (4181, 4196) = -0.35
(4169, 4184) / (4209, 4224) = -0.32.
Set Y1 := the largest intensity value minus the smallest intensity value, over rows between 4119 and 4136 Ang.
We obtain 0.33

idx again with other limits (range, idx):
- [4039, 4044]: 4.2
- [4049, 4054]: 5.1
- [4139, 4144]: 4.9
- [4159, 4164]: 4.7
